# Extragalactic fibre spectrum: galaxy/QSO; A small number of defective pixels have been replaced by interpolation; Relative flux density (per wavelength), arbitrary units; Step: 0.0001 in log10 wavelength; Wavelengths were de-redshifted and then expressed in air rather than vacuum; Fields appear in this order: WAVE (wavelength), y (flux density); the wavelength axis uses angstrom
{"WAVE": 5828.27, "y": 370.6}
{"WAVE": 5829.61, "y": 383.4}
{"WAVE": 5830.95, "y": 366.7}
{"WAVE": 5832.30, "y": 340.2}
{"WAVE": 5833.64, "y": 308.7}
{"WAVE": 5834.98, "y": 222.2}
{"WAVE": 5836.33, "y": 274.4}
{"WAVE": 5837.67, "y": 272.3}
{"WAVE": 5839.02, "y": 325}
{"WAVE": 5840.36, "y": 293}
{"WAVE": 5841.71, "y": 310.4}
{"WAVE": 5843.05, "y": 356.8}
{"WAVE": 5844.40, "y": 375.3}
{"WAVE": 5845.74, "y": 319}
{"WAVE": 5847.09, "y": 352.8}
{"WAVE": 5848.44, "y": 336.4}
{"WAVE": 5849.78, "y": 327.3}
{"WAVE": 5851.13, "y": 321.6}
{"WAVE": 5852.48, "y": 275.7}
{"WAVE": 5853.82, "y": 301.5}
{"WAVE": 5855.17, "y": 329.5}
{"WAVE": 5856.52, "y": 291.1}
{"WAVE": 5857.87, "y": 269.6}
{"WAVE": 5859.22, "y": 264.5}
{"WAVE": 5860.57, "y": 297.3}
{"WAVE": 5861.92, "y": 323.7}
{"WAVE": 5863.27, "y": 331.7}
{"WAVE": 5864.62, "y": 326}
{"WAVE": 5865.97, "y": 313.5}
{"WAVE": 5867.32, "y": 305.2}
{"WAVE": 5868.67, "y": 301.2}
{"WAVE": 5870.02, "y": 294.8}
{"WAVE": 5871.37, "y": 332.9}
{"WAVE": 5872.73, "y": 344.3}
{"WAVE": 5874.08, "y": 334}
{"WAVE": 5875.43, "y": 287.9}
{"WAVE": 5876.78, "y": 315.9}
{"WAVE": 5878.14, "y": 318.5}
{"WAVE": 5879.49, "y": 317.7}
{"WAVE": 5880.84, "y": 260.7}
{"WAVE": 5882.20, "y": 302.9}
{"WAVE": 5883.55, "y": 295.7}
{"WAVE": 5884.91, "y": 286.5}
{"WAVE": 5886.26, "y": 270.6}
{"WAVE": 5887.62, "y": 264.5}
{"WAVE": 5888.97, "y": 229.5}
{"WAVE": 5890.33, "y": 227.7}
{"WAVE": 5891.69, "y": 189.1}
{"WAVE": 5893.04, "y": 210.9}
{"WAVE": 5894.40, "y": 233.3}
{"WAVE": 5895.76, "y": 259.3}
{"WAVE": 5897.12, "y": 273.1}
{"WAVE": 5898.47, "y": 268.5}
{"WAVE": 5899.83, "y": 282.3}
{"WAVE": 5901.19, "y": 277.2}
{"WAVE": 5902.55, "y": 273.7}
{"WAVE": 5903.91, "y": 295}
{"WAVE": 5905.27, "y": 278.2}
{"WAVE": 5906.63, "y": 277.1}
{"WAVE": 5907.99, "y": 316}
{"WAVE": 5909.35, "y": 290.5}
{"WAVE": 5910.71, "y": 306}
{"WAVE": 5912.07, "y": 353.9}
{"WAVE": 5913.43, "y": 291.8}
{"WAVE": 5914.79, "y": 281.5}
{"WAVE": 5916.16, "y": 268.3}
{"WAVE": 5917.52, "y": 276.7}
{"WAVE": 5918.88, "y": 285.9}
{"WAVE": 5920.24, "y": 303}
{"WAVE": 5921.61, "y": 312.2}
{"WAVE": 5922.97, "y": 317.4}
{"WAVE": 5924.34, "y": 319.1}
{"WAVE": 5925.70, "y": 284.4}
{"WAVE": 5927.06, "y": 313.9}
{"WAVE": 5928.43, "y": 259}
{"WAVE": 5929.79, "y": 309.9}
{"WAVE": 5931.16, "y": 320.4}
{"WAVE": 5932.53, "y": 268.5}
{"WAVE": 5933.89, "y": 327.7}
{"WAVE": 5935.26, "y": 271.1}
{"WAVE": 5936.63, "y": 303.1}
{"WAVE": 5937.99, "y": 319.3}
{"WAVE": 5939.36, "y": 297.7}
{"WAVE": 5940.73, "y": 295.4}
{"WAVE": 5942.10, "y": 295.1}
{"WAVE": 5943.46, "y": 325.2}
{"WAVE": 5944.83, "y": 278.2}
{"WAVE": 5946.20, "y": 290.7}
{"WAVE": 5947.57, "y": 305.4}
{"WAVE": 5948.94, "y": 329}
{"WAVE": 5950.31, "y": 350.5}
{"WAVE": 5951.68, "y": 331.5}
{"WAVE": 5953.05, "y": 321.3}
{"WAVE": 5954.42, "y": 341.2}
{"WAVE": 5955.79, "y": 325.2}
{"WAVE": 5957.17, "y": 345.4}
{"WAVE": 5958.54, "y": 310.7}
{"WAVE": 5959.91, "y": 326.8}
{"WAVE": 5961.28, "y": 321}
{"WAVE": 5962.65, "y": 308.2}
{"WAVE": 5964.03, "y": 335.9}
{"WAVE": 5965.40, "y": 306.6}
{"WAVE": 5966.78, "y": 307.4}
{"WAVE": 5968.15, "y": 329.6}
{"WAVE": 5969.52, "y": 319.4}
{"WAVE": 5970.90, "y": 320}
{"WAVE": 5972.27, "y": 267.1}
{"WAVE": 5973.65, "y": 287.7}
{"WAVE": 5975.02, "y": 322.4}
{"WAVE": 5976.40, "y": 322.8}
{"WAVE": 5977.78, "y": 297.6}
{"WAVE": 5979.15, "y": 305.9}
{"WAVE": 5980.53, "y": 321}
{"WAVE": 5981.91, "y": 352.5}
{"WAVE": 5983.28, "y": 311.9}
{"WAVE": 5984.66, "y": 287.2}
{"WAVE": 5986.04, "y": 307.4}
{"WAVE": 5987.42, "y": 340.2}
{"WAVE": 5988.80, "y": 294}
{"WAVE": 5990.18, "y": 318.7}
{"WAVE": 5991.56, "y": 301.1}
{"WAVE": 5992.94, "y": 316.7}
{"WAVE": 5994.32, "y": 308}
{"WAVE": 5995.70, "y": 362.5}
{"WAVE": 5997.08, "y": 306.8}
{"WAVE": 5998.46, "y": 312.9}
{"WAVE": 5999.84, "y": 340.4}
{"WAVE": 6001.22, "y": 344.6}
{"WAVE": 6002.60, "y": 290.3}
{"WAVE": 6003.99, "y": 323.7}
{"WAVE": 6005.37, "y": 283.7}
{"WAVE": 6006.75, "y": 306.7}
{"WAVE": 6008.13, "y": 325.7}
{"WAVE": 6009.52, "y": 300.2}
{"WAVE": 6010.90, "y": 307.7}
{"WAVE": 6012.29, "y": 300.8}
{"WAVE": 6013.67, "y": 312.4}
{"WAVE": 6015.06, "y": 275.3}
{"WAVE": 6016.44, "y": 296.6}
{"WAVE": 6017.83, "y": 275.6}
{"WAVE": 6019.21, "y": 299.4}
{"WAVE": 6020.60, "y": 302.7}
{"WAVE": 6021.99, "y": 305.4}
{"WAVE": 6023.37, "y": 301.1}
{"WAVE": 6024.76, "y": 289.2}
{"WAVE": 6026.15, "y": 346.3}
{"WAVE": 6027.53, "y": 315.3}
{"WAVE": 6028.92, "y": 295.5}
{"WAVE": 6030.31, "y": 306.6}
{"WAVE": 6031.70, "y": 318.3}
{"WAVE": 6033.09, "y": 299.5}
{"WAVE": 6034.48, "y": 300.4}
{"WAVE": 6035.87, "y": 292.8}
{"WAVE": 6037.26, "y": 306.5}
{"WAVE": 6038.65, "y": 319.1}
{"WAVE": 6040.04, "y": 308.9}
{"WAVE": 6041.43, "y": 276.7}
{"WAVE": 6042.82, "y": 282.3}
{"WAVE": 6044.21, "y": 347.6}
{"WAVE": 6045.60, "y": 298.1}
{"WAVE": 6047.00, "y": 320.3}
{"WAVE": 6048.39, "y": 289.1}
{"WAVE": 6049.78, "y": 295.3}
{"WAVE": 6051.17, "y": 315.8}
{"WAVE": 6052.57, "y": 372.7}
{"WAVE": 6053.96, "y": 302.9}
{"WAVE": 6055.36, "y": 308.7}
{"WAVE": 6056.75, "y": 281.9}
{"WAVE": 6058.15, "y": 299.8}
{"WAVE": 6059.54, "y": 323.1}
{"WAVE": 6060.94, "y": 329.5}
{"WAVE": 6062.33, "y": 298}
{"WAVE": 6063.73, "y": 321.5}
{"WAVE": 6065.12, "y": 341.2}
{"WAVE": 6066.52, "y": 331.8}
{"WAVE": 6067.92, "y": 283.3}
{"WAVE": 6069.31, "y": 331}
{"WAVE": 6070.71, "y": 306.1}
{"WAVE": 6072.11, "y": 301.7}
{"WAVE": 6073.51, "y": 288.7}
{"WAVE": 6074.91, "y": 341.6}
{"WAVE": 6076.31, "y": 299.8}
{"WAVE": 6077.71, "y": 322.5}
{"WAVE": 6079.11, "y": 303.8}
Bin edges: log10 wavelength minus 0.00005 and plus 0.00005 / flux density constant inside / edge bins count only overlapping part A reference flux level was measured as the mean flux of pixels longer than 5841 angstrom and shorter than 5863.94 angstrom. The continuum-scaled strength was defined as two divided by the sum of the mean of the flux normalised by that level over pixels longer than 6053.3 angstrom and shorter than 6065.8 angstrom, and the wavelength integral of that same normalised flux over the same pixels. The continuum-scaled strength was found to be 0.15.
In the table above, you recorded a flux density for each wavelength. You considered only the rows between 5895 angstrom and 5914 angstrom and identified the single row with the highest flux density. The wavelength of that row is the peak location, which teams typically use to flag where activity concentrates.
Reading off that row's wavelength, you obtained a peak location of 5912.07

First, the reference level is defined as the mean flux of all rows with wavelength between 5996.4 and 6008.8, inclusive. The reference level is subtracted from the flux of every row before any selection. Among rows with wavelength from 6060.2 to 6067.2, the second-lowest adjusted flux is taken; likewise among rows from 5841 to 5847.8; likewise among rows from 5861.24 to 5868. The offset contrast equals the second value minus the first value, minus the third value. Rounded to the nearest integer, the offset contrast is -1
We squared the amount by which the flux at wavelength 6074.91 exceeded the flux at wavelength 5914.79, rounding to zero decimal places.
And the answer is 3612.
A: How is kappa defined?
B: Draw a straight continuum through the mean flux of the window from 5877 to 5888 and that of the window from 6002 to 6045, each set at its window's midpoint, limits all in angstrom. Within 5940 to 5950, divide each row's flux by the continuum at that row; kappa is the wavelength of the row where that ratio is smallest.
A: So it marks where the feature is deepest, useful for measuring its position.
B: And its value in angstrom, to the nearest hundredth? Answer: 5944.83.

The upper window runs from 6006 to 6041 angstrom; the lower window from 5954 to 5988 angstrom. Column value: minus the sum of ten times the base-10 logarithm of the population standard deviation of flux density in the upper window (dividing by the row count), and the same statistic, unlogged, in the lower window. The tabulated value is -31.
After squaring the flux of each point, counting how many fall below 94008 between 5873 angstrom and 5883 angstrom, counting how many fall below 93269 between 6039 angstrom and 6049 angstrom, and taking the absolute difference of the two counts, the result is 1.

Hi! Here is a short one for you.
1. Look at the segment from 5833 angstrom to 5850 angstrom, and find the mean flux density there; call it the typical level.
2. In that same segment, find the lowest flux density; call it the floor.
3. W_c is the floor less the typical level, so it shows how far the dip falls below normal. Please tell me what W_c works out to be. -91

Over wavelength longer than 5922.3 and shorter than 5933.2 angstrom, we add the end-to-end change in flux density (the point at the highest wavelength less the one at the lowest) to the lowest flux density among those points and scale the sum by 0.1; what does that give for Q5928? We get 21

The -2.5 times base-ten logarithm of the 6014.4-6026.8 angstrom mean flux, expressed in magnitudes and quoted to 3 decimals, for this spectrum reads -6.189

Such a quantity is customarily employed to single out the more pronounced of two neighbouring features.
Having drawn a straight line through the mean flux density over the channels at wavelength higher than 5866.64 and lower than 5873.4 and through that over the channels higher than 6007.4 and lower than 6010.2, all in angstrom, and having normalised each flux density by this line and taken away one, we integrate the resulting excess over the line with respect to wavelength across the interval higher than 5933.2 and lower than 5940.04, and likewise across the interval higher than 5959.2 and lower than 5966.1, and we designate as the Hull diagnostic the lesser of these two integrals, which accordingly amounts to -0.23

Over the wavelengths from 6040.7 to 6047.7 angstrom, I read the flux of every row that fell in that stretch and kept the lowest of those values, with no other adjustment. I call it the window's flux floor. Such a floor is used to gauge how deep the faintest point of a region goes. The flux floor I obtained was 276.7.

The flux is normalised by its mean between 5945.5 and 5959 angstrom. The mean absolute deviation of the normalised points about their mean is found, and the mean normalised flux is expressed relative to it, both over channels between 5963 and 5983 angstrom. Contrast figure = 19.7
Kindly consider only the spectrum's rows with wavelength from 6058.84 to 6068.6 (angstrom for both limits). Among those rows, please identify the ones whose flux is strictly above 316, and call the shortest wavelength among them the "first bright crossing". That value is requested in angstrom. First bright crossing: 6059.54 angstrom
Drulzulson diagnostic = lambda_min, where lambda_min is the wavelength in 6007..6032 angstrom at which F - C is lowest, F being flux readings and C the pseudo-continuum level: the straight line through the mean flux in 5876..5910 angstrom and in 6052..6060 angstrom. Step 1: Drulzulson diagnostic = 6017.83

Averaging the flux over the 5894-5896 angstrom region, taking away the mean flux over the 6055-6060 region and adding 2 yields -55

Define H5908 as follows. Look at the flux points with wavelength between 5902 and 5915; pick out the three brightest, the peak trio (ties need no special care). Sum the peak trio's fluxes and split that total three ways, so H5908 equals 325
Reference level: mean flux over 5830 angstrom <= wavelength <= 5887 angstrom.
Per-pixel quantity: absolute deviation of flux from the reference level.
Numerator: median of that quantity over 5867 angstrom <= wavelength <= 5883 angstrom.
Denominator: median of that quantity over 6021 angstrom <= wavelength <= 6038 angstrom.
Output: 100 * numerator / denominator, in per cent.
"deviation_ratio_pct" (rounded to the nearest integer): 132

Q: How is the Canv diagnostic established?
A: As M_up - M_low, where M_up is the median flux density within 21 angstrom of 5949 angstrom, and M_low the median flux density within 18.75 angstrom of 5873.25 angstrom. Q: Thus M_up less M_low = 20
